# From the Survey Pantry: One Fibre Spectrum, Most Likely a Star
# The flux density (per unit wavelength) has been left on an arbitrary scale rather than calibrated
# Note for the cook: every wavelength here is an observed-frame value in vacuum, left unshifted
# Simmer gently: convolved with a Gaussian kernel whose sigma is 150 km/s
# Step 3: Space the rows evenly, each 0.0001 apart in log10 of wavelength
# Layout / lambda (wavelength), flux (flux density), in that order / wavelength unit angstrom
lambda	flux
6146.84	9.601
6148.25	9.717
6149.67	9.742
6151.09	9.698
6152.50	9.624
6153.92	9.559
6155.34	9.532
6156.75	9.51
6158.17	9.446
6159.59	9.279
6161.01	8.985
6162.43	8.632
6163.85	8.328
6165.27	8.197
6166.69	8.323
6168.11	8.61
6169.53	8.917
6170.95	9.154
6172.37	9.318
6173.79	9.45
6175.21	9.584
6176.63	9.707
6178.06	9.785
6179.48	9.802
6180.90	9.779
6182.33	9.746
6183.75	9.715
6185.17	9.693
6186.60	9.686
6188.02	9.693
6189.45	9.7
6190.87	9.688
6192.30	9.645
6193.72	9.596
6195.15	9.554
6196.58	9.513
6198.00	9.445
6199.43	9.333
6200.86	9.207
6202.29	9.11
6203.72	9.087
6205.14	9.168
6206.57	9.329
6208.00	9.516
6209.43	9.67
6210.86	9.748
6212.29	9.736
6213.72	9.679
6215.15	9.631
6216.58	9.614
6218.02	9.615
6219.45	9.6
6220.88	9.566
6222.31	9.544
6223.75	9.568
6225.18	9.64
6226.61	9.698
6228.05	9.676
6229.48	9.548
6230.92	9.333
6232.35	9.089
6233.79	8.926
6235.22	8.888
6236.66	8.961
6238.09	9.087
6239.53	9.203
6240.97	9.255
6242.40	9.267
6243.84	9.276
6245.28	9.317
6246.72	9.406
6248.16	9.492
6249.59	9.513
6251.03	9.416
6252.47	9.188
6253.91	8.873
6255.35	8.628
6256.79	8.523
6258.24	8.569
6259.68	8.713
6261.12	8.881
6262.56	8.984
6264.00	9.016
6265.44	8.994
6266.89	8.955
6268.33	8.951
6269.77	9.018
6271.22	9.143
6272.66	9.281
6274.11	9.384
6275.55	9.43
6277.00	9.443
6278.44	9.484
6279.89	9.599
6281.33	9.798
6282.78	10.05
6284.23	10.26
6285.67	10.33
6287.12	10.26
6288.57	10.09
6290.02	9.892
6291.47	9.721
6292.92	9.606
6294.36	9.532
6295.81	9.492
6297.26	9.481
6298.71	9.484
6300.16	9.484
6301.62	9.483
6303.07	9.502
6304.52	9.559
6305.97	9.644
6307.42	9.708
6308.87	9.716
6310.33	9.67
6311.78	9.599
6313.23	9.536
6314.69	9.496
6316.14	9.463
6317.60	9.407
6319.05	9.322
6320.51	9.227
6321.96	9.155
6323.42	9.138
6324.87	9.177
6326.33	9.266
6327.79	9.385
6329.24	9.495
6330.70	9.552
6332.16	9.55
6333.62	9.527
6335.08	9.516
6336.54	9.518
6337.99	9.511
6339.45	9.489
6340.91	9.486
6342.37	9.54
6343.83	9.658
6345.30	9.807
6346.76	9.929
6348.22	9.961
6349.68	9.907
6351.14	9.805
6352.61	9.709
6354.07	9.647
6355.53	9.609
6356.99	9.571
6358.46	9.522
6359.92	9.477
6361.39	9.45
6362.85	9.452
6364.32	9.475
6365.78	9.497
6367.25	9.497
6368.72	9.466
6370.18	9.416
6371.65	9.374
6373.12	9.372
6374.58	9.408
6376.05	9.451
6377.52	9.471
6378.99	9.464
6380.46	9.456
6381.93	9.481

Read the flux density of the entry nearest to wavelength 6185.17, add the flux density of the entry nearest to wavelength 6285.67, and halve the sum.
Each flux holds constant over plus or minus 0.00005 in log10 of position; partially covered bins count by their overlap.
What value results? 10.0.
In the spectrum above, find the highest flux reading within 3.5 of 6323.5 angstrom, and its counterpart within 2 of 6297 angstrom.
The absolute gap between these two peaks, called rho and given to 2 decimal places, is 0.23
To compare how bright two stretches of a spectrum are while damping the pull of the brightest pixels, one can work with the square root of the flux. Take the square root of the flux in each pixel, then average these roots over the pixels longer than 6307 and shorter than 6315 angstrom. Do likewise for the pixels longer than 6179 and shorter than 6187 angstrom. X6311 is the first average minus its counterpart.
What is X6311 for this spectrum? -0.019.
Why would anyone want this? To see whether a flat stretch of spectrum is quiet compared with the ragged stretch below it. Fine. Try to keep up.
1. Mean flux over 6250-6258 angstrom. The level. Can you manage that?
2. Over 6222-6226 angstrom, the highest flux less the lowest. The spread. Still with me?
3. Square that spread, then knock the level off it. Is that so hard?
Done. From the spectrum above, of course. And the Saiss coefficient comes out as -8.9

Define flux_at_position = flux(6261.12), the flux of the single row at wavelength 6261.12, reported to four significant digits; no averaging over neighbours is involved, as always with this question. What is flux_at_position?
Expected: 8.881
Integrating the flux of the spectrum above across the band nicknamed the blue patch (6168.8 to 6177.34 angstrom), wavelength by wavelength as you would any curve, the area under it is 80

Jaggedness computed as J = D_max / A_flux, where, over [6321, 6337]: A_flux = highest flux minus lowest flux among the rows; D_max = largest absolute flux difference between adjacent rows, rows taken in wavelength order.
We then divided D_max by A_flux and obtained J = 0.29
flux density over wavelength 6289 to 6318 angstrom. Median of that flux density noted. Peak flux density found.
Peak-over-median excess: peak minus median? 0.36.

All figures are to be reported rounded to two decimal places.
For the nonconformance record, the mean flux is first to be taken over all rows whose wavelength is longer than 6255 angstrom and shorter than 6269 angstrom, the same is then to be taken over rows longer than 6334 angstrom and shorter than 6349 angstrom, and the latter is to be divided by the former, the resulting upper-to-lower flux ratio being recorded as 1.09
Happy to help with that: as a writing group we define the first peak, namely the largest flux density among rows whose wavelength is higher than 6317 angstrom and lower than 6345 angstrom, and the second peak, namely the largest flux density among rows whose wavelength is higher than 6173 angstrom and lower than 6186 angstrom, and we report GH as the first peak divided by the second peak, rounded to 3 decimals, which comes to 0.985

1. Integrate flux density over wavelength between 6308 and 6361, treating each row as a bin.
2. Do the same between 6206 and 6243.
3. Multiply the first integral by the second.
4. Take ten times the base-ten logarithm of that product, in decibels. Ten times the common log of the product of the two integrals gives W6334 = 52.5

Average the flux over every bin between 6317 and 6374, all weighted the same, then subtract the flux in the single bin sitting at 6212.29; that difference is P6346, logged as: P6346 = -0.23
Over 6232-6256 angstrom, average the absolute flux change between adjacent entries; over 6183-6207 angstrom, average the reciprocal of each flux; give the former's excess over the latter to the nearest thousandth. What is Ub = 0.001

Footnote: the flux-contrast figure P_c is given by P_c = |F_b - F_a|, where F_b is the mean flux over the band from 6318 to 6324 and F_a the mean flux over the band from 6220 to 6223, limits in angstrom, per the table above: 0.3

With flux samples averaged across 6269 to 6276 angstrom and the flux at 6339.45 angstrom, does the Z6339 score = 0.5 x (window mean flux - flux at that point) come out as -0.12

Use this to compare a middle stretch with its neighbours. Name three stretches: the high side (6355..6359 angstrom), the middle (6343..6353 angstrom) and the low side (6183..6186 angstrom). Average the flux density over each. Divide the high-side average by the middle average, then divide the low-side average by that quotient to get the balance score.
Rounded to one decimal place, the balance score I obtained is 10.0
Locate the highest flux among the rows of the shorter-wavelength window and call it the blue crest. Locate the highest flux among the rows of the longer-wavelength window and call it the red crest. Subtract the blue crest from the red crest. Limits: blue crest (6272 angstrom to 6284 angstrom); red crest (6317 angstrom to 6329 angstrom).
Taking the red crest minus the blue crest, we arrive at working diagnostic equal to -0.64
